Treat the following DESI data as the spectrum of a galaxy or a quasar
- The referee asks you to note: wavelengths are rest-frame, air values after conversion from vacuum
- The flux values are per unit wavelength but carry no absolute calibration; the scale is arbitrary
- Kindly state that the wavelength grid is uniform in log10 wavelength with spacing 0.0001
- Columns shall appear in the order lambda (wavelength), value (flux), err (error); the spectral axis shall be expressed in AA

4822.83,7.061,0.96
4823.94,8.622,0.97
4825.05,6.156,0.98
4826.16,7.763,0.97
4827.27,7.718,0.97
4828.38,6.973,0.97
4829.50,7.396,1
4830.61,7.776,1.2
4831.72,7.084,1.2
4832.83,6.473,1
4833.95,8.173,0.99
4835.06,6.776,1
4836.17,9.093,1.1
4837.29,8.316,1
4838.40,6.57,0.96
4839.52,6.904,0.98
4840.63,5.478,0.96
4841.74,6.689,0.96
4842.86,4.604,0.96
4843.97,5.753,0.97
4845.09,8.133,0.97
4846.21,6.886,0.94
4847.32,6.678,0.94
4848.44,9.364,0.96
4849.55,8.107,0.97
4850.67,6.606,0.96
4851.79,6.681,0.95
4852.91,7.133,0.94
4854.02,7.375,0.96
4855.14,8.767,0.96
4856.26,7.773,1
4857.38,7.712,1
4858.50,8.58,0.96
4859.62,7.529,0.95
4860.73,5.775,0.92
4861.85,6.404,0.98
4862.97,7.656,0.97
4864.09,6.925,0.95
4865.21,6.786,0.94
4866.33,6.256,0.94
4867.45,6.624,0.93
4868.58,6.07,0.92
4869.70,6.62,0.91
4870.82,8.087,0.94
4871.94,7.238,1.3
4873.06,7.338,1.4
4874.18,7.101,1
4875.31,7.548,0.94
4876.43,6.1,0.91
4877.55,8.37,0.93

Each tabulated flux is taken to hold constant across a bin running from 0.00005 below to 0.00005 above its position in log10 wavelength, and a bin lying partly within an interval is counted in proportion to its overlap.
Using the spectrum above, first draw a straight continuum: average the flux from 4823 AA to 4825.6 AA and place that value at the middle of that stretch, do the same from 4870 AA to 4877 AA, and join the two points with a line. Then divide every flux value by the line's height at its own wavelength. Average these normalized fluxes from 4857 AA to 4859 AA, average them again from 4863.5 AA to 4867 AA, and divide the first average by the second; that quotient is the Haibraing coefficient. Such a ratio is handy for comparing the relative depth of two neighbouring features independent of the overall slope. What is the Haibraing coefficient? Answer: 1.22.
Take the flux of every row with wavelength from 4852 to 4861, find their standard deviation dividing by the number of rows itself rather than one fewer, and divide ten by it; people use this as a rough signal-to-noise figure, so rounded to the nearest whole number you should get 12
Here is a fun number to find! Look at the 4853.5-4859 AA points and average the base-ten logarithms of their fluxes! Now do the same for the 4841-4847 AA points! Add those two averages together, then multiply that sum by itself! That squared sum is 2.90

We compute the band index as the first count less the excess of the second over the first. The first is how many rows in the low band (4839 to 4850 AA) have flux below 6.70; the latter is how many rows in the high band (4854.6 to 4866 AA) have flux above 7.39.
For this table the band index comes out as 4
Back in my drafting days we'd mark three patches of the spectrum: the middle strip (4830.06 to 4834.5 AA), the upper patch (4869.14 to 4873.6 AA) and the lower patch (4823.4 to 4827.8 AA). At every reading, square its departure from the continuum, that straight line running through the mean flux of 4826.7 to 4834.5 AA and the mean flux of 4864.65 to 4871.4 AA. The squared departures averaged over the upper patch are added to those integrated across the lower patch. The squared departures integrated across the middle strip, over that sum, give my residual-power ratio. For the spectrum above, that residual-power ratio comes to 0.45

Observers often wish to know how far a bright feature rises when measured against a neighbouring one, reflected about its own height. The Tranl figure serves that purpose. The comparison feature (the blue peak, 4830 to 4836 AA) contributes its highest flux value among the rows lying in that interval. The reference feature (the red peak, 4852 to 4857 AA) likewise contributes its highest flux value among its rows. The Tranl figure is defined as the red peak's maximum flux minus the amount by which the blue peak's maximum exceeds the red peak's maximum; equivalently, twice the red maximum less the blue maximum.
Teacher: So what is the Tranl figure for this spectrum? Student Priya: 9.4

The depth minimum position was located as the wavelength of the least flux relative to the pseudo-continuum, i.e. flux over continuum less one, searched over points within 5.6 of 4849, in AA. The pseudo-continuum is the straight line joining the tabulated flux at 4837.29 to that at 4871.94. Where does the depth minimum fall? 4843.97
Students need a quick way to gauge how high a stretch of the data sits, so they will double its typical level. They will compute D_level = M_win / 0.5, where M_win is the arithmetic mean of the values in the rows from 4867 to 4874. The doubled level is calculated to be 14.0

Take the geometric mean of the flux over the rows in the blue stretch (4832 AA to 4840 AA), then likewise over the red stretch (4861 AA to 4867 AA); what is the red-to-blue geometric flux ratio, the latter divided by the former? 0.92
